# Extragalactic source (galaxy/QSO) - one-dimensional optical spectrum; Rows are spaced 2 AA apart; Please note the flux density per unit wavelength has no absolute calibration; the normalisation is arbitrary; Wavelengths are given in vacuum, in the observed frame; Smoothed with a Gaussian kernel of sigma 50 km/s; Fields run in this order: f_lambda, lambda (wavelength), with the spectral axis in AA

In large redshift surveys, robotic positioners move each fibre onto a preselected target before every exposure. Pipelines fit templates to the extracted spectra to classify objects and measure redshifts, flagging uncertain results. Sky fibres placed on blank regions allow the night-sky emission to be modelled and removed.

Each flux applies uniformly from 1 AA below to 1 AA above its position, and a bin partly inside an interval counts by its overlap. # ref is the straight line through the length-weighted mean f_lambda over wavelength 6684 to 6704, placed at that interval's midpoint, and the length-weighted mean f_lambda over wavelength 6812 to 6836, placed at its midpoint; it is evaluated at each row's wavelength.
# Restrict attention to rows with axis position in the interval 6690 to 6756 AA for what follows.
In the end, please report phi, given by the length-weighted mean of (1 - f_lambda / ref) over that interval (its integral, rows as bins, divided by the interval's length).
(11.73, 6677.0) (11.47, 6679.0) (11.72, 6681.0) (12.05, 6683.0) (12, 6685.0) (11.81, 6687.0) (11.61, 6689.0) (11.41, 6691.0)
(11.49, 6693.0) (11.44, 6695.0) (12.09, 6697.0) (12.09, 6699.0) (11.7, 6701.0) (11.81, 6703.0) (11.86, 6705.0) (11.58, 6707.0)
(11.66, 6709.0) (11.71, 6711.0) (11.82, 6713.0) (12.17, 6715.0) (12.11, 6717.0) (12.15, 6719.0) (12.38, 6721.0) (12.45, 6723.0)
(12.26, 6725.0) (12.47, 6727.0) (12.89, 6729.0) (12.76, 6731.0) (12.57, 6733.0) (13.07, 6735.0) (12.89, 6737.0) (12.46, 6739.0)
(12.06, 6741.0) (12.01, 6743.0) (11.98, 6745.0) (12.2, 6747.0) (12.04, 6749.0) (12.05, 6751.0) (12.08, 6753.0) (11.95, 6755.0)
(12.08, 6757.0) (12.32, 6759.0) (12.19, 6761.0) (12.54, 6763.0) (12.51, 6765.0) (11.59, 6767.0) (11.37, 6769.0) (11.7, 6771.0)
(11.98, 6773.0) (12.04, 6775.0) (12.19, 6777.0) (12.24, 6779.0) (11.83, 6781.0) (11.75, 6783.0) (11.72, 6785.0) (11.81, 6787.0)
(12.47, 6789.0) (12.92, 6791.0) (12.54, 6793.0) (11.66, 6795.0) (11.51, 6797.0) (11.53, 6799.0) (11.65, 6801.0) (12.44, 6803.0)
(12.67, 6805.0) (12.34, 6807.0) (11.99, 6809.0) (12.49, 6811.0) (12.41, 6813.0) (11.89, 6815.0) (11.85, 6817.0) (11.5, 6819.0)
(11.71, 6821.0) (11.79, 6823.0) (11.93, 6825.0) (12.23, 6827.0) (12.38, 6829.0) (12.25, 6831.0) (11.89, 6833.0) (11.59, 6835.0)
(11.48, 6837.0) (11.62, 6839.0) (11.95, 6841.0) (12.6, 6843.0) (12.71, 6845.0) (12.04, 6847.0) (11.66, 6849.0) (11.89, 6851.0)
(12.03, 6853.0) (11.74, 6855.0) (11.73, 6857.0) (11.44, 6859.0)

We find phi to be -0.027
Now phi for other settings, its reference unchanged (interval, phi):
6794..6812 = -0.009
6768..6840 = -0.005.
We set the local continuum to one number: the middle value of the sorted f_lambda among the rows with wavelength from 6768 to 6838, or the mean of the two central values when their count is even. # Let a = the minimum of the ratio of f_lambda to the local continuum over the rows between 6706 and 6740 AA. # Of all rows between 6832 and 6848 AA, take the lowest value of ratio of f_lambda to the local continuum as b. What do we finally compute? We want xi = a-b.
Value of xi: 0.008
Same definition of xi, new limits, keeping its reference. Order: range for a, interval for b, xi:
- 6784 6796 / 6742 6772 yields 0.024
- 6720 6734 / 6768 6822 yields 0.075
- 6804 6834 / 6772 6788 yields -0.019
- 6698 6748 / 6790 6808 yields 0.006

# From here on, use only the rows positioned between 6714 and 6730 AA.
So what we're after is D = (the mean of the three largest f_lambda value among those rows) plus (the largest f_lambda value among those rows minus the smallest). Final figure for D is 13.4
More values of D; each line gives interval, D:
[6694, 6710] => 12.7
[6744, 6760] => 12.6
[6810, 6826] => 13.3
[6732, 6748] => 13.9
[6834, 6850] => 13.7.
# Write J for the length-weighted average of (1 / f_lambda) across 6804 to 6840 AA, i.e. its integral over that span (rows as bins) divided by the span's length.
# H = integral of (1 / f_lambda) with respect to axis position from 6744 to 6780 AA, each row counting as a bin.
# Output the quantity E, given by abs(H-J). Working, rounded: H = 2.987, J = 0.0834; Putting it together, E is 2.904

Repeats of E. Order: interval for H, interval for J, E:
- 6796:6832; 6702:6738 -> 2.913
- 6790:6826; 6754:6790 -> 2.909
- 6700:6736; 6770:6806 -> 2.874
